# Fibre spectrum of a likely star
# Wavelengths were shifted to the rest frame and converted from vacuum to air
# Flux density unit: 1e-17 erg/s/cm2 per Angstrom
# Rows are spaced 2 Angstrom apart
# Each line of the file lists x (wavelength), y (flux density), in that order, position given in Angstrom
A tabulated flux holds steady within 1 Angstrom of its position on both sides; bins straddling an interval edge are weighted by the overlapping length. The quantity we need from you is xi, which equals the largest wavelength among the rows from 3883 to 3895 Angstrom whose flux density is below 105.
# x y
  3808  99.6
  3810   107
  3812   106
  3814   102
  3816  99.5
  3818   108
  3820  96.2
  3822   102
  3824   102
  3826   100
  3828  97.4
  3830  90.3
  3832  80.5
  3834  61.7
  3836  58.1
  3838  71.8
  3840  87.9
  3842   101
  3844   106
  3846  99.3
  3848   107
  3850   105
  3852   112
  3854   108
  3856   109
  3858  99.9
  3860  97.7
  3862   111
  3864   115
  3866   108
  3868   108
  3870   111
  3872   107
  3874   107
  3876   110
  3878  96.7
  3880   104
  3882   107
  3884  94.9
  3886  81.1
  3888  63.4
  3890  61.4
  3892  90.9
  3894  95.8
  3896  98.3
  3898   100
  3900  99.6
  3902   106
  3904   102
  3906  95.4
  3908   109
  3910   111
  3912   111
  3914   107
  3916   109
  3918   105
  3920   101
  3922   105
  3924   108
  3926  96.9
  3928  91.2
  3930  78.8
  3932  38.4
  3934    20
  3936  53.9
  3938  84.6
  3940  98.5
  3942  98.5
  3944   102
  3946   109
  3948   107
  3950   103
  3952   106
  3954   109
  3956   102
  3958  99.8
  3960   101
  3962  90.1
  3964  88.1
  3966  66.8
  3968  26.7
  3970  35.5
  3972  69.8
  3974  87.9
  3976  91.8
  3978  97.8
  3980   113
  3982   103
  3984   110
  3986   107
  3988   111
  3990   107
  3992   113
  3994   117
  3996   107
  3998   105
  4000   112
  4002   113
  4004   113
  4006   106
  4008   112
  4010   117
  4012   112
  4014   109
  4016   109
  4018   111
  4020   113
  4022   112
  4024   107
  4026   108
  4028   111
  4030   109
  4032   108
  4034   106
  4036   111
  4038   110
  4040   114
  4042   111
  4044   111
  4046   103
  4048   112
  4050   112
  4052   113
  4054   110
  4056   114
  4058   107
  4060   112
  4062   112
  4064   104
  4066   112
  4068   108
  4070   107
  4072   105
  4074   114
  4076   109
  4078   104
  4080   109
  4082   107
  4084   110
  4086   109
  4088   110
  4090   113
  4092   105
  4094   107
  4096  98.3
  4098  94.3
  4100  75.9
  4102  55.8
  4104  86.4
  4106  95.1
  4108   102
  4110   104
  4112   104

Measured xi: 3894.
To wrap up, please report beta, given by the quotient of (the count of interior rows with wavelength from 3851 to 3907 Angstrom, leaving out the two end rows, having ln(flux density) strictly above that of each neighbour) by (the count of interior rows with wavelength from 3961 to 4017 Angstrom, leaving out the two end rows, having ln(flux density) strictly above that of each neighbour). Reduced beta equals 1.40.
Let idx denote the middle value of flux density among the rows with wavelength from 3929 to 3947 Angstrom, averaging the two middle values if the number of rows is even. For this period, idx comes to 85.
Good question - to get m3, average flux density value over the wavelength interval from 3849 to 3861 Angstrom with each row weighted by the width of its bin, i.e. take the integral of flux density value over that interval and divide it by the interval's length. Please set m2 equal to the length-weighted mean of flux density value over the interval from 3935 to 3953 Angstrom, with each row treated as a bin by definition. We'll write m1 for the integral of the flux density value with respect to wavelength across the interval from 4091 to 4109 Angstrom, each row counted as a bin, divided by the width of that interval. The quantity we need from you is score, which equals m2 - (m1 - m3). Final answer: 110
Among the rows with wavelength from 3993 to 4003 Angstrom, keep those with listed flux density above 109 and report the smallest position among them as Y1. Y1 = 3994 Angstrom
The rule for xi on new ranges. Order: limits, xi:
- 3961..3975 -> 3974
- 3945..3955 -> 3950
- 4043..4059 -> 4046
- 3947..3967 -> 3966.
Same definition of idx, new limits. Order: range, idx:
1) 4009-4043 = 111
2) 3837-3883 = 107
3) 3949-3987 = 100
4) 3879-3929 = 101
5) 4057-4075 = 108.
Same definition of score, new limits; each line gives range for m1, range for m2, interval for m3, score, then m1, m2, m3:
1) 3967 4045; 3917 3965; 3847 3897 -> 88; 104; 91.5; 100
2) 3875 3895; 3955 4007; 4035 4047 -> 115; 91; 95.9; 110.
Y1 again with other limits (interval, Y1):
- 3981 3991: 3984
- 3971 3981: 3980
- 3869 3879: 3870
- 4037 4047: 4038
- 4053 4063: 4054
